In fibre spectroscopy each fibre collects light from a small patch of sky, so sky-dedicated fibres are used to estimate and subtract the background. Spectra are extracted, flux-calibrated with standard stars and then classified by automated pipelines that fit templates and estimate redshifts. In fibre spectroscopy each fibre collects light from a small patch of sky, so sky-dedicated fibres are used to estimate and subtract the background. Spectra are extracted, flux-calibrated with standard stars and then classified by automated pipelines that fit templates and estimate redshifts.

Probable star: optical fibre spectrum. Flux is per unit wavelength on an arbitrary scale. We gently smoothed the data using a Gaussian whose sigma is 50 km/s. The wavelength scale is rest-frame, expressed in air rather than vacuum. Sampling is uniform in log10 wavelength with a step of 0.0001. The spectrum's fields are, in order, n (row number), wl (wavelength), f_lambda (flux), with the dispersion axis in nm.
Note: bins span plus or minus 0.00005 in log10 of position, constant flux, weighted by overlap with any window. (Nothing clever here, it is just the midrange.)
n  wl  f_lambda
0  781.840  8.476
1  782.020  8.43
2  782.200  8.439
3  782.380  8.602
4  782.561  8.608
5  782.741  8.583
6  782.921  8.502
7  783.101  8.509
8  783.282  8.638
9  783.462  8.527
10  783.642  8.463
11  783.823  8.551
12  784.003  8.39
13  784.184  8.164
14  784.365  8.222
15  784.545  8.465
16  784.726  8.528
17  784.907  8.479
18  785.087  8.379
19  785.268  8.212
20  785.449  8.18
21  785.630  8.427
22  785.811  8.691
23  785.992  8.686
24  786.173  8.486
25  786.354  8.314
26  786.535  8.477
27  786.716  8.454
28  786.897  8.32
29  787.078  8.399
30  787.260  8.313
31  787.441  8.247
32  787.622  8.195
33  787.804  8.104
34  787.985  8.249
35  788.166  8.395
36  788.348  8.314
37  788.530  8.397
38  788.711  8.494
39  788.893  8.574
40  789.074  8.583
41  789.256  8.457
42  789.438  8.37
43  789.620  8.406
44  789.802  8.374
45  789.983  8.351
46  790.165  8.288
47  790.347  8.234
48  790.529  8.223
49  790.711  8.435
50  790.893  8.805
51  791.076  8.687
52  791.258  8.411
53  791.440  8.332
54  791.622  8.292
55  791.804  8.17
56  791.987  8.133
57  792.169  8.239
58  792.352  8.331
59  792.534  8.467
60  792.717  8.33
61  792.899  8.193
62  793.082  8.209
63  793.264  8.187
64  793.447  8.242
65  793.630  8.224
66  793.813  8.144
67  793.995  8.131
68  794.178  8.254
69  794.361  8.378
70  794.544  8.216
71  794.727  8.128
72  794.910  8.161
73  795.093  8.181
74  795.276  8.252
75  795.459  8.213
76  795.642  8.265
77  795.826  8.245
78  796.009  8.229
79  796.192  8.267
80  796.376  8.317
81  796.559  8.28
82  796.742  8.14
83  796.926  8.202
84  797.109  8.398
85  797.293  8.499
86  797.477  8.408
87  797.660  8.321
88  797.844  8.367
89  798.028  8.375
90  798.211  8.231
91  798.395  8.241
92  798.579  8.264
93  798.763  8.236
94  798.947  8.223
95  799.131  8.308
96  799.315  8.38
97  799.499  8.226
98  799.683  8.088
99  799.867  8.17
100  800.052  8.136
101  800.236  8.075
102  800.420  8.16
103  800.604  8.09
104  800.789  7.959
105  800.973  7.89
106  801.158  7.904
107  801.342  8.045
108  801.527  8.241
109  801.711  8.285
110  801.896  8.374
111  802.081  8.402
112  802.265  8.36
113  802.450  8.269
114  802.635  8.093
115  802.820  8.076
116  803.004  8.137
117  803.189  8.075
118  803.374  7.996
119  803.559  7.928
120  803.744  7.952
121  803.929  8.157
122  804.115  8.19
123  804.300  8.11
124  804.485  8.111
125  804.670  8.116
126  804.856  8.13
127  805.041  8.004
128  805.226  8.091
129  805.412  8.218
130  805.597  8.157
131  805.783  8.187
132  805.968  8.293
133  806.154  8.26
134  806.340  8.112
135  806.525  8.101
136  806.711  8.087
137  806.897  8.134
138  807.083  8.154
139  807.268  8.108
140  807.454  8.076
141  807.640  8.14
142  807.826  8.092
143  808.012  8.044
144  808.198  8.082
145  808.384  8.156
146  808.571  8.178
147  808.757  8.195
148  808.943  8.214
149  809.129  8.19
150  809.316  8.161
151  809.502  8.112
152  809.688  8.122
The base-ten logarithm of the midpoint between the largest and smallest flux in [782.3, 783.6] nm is 0.933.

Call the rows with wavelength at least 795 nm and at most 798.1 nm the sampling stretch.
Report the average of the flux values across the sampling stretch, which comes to 8.29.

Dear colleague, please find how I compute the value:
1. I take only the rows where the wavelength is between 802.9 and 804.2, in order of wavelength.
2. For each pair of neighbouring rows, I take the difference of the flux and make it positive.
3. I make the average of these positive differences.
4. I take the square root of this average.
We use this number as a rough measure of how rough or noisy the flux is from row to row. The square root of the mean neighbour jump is 0.28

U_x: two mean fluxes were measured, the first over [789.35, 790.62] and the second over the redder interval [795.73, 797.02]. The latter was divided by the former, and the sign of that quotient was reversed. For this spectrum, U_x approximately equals -0.99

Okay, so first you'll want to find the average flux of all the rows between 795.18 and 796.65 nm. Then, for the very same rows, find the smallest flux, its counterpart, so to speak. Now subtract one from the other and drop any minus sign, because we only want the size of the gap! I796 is 0.05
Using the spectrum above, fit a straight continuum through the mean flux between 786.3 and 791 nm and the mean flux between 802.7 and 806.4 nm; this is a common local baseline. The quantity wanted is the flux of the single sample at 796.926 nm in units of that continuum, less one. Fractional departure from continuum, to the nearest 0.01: 0.00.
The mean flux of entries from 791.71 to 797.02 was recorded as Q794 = 8.23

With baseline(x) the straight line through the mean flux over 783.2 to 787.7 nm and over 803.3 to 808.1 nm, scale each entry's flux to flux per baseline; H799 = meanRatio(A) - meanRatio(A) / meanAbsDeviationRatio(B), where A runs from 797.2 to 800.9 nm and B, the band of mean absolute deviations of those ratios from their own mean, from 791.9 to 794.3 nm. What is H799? -123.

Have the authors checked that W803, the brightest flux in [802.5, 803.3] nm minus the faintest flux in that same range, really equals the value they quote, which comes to 0.06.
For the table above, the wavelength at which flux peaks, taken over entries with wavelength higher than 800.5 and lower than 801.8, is 801.711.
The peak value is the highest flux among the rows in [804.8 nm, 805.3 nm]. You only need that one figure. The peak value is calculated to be 8.13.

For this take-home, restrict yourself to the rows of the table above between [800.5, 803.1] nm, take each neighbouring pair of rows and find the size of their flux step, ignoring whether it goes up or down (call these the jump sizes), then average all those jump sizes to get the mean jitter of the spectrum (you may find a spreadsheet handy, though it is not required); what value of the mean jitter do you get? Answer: 0.085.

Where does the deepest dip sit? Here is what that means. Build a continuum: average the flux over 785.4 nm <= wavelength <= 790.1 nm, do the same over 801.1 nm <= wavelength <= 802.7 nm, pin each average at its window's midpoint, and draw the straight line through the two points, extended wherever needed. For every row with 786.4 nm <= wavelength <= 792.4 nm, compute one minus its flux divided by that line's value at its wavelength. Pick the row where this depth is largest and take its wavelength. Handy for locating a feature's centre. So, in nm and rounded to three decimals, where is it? 787.804 nm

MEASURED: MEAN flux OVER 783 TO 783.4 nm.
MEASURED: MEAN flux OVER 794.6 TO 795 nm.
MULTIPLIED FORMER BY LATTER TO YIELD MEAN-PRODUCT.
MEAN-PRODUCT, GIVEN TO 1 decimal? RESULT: 69.8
